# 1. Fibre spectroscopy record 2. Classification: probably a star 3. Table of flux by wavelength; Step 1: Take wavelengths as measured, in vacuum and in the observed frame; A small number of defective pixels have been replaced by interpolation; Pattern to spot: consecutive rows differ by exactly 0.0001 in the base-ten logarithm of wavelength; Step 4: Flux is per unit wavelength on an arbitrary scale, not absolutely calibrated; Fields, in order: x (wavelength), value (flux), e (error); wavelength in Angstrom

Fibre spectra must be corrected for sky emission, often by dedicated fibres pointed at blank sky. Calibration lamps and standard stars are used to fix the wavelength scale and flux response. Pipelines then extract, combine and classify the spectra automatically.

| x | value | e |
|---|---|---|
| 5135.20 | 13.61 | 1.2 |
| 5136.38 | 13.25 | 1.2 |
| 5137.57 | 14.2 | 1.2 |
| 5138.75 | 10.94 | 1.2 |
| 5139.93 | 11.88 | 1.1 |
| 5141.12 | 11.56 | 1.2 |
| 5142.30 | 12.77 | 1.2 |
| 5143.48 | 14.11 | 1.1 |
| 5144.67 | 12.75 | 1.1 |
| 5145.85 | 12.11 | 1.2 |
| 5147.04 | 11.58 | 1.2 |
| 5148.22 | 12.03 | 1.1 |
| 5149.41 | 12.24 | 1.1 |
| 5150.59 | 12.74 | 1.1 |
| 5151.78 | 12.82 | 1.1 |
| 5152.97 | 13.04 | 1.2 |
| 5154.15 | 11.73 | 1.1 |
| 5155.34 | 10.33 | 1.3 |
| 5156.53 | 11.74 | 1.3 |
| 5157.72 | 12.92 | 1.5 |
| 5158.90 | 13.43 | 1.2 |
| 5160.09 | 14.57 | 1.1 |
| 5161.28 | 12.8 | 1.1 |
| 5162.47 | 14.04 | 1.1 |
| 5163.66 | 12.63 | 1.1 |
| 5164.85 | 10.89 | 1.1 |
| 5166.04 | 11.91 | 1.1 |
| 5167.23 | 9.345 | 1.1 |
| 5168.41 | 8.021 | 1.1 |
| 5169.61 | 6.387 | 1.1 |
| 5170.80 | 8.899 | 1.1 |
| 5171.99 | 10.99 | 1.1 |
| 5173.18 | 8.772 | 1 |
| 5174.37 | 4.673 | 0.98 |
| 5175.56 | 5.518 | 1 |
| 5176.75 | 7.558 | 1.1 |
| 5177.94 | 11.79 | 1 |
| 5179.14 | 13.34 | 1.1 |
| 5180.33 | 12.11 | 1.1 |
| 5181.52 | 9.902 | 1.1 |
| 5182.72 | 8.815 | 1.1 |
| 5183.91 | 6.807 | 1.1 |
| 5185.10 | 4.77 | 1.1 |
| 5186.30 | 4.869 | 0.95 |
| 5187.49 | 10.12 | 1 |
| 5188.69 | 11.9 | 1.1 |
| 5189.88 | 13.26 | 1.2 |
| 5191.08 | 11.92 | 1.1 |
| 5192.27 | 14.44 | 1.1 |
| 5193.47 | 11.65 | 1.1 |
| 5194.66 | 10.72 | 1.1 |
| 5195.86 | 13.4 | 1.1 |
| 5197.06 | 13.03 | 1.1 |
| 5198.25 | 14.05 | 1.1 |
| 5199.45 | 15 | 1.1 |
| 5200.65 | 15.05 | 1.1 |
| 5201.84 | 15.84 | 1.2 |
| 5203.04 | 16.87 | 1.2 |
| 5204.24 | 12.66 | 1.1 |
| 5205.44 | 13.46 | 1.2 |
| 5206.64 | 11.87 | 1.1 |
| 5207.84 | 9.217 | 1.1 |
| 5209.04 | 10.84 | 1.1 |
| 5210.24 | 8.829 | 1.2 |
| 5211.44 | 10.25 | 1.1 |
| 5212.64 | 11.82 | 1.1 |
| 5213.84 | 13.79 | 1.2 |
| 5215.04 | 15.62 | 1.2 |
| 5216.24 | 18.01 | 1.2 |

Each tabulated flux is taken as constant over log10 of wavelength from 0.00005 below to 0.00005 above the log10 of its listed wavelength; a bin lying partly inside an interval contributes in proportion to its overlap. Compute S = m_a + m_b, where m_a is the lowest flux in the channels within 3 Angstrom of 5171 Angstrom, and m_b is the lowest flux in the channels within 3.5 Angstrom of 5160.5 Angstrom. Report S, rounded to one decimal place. 19.0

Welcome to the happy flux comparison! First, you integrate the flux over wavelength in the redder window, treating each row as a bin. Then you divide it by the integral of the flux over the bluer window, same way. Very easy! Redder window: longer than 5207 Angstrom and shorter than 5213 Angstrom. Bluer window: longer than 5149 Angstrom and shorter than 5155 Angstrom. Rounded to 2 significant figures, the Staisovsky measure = 0.82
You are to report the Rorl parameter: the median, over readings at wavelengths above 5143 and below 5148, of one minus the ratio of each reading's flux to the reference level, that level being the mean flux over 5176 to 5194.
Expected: -0.22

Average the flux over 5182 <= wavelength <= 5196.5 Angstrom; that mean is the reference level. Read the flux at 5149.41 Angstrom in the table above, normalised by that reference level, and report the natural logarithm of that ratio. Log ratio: 0.18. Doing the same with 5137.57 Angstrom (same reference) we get 0.33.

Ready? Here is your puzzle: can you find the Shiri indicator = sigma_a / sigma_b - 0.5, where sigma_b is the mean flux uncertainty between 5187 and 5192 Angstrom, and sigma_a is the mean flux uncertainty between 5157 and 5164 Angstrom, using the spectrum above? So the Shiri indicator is 0.58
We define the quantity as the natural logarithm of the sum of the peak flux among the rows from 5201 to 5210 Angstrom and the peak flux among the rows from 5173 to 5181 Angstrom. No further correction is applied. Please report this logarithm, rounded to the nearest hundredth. 3.41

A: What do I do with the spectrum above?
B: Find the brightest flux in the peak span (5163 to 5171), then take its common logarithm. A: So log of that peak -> 1.10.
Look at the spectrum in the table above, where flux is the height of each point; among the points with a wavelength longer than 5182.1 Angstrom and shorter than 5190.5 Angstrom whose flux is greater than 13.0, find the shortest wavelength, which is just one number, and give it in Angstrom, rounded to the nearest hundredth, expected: 5189.88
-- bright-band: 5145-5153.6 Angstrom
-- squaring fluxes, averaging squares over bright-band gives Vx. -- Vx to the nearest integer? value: 153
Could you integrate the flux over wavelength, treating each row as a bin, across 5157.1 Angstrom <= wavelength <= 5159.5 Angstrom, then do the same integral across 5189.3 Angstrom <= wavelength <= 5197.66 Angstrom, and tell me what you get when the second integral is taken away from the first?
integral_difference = -74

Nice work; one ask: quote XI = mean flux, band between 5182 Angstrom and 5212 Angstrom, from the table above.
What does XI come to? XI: 11.6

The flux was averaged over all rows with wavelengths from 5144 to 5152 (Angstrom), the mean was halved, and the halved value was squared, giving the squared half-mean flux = 38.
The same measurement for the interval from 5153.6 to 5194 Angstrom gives 27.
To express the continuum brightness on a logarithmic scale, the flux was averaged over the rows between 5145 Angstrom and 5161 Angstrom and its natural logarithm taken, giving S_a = 2.52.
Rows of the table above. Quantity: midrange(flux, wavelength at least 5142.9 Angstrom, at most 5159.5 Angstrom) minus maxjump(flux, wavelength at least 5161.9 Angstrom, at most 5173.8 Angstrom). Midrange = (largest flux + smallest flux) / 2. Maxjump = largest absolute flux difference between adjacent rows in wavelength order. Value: 9.7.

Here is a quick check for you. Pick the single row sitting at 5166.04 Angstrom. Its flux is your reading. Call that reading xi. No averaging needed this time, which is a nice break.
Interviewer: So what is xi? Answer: 11.91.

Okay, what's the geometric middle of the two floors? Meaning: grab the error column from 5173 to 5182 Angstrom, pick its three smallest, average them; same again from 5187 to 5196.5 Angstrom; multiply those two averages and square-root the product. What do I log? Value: 1.03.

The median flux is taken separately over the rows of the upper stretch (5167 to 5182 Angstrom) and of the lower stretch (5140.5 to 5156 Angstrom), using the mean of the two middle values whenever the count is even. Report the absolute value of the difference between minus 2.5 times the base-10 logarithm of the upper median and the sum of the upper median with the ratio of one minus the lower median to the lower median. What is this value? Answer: 10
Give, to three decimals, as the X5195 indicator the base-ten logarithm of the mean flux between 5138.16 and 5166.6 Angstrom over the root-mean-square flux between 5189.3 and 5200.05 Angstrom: -0.025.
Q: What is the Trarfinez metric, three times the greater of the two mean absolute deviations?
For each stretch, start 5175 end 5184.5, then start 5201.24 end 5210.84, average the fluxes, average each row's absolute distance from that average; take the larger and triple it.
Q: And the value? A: 7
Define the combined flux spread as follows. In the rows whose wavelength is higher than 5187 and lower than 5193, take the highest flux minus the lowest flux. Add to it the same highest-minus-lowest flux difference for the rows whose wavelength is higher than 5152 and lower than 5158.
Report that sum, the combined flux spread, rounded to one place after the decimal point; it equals 7.0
